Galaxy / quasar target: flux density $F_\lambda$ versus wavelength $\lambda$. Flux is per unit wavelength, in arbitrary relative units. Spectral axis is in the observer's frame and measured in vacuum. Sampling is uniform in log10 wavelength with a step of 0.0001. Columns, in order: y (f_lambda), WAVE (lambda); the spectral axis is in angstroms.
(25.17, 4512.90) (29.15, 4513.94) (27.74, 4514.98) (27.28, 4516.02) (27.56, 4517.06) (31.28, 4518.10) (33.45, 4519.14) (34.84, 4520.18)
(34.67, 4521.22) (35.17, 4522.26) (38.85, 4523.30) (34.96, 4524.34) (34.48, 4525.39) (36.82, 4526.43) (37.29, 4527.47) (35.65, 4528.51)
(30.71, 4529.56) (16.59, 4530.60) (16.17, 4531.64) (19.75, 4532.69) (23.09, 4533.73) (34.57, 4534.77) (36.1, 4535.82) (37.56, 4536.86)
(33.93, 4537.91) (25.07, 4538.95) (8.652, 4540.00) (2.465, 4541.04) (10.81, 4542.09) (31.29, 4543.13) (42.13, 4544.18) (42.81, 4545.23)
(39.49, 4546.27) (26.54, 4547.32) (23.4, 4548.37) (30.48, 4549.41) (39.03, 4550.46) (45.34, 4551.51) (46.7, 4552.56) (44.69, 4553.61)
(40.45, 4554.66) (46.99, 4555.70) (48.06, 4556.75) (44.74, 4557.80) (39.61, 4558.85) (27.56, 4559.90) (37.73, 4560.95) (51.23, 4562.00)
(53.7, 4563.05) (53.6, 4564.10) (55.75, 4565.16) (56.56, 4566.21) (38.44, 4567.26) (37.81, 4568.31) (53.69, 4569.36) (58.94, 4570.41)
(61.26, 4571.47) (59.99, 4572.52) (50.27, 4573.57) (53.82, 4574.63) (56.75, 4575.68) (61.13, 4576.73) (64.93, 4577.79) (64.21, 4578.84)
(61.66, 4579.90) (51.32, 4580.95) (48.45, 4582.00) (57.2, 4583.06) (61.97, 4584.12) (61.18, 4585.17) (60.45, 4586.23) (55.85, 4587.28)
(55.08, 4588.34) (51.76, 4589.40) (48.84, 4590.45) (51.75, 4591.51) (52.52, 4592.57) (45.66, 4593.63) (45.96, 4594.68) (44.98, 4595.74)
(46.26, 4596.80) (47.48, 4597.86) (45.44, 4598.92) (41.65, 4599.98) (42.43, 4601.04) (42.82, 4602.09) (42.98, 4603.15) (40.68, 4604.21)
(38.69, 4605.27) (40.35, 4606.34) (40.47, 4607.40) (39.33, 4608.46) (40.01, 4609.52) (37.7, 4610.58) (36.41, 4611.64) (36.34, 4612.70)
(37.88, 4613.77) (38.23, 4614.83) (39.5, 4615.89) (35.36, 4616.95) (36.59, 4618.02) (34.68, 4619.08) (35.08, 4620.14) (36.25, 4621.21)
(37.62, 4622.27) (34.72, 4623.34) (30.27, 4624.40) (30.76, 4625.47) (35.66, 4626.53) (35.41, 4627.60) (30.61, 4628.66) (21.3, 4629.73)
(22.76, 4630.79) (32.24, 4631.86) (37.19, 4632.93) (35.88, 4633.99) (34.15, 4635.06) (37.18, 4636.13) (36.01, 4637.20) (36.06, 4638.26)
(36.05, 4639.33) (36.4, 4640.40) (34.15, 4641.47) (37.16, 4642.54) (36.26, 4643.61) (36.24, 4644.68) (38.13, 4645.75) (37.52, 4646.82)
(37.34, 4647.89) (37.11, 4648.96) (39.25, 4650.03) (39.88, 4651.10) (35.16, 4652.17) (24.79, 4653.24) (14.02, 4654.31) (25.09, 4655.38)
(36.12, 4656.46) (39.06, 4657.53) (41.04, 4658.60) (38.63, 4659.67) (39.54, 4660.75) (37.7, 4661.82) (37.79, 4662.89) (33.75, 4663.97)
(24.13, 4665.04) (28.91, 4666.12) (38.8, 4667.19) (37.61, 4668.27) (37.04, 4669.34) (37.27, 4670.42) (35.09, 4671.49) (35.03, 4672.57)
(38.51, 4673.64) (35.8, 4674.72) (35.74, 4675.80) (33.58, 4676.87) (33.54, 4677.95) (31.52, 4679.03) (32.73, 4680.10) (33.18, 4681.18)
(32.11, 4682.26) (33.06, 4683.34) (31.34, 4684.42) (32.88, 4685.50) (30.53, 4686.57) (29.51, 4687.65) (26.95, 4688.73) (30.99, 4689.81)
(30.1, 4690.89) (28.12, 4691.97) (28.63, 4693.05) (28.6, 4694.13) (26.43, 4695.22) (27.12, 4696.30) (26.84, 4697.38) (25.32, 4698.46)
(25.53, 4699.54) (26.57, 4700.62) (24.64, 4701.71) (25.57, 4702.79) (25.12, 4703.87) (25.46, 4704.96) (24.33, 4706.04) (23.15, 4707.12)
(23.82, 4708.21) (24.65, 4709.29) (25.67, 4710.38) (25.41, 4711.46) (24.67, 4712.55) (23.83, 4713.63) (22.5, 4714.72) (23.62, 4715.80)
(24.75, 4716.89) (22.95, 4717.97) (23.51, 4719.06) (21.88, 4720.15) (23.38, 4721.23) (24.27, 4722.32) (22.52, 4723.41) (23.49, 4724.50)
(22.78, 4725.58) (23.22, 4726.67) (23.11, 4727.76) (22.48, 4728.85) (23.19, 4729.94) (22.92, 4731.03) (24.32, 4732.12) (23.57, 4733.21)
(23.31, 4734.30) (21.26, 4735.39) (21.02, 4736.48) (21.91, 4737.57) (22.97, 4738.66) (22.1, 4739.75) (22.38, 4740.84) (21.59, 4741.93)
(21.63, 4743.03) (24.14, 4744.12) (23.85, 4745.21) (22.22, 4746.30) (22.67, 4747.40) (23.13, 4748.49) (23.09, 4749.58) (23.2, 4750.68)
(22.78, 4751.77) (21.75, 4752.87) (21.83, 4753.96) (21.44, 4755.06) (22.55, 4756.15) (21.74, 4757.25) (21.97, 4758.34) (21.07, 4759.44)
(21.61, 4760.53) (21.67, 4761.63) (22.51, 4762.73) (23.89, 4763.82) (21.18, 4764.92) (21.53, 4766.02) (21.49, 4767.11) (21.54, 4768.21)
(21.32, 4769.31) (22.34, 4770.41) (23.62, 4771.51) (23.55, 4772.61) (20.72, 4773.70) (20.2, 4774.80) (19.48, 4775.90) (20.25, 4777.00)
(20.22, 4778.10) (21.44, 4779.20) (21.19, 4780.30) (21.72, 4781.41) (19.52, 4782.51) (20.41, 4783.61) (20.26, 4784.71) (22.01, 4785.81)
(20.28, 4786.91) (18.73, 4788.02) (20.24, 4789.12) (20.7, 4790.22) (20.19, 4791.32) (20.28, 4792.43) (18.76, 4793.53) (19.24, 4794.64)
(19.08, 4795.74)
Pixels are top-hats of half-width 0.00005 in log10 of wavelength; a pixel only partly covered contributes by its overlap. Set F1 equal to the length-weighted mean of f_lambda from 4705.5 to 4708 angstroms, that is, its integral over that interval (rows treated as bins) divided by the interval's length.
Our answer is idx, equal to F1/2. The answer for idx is 11.9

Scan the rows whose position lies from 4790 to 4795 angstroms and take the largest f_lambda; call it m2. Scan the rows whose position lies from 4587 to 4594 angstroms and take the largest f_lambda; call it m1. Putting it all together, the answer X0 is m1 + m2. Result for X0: 77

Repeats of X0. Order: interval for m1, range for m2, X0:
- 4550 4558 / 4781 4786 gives 70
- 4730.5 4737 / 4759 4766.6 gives 48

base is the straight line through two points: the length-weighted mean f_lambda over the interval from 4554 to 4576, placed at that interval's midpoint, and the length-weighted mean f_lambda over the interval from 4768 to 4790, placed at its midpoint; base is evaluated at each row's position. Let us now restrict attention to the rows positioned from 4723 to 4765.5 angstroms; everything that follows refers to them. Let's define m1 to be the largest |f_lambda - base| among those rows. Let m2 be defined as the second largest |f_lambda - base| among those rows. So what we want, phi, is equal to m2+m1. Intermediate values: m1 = 6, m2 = 5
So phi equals 11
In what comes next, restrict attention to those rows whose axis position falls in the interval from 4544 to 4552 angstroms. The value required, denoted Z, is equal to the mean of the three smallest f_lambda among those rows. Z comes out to 26.8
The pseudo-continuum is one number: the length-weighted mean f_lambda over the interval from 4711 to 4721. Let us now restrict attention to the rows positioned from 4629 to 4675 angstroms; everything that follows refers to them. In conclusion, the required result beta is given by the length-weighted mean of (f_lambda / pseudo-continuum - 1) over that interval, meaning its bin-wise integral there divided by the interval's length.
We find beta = 0.46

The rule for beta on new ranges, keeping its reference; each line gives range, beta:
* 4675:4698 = 0.30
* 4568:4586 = 1.41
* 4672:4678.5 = 0.49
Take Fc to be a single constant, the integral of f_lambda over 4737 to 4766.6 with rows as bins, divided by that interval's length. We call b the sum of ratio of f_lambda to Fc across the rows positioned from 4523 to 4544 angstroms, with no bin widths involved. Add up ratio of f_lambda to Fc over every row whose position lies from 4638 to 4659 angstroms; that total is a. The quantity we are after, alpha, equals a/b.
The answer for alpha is 1.28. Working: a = 31.2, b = 24.4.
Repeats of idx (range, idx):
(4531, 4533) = 8.8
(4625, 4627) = 16.6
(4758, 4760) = 10.7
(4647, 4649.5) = 18.6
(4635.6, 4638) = 18.3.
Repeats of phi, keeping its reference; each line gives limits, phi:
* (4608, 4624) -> 14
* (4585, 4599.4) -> 29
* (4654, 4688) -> 35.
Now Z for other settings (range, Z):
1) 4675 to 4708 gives 24.0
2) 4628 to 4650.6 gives 24.9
